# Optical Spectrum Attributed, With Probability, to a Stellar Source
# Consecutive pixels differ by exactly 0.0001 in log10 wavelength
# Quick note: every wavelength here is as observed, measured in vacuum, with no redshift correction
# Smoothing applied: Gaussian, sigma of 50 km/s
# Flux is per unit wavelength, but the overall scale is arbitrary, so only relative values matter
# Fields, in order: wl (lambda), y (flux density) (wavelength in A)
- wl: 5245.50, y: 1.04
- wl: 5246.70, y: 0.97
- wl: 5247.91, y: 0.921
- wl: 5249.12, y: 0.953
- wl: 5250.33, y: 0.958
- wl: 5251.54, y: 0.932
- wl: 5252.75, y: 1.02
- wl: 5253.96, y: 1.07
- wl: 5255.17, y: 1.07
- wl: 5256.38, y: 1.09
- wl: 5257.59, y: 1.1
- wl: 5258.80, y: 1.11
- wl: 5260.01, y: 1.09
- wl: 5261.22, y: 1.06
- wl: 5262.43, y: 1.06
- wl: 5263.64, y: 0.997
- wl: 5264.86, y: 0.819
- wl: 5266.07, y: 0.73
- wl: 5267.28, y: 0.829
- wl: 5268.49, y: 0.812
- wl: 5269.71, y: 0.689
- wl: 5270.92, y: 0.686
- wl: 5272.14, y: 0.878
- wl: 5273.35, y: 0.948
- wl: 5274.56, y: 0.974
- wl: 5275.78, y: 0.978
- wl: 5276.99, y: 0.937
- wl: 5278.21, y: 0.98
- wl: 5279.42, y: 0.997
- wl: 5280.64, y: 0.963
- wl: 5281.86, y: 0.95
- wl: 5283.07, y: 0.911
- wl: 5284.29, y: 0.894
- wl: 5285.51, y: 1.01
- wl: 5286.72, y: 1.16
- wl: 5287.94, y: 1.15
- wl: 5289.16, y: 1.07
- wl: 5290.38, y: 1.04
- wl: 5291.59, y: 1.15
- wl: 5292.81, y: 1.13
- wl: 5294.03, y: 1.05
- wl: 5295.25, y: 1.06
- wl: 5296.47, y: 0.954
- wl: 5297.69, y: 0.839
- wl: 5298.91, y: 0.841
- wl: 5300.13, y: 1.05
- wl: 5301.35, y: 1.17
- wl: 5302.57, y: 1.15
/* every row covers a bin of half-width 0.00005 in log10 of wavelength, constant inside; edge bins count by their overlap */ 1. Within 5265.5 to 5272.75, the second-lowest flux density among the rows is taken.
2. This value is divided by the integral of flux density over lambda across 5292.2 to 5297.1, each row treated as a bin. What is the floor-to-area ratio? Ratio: 0.13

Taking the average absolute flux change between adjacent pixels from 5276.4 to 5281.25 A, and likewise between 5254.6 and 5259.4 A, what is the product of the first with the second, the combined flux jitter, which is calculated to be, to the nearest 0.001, 0.000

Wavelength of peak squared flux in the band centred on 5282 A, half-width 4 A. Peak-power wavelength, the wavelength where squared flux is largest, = 5285.51 A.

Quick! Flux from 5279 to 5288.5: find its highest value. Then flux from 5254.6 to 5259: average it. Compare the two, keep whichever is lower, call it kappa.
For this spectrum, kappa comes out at 1.09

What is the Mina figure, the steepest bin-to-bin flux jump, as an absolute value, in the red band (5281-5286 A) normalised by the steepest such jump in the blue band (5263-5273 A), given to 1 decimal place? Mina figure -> 0.6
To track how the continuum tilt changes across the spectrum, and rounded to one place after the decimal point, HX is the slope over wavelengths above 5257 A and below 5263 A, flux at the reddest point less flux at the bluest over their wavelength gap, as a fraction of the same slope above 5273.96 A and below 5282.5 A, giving 2.5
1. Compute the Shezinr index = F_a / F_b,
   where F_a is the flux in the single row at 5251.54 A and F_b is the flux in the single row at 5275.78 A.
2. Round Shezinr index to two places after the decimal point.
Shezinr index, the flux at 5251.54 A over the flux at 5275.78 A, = 0.95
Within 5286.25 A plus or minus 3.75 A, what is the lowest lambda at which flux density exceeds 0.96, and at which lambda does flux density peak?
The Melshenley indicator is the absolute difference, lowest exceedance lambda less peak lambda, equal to 1.2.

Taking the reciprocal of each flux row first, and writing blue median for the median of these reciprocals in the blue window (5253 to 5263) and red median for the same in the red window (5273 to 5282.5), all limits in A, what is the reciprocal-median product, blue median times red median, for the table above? 0.96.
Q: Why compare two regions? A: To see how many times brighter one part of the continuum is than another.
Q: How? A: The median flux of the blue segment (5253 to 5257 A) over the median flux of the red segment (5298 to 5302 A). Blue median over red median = 1.02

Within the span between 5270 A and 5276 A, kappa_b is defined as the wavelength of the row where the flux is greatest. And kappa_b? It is 5275.78 A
